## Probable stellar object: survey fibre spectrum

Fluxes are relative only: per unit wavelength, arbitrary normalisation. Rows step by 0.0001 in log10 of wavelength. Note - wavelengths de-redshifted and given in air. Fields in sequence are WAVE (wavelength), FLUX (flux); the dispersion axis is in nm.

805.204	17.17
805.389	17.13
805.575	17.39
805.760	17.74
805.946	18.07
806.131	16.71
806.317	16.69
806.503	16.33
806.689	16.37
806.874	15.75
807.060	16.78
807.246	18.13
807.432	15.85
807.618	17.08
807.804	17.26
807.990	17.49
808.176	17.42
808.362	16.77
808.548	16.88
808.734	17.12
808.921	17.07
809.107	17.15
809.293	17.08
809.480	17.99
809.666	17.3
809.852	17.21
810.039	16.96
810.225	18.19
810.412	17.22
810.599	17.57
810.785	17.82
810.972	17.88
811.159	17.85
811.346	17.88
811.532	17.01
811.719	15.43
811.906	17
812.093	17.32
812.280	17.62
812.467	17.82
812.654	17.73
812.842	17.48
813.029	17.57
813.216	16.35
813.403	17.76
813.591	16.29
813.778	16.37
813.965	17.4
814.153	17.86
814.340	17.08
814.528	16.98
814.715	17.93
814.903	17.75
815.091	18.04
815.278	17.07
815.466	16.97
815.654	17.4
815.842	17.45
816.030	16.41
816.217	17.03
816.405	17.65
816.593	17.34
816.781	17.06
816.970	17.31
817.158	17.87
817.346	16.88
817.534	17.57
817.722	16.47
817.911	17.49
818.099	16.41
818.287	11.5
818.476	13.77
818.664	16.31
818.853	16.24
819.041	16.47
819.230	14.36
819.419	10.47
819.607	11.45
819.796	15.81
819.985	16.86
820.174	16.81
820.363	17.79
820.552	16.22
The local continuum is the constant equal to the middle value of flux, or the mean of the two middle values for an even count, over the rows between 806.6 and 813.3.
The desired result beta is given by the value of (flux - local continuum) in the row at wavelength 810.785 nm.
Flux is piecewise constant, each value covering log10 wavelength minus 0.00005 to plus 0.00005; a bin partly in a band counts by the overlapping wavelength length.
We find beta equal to 0.6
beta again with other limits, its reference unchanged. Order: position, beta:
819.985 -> -0.4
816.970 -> 0.1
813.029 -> 0.3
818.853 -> -1.0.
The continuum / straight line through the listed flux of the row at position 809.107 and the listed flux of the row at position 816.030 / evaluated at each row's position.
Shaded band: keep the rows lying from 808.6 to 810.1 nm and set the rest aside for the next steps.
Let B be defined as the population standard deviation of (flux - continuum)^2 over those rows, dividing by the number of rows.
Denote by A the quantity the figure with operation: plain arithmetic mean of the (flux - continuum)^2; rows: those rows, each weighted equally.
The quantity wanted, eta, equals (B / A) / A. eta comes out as 21.7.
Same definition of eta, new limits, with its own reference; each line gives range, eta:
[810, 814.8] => 1.3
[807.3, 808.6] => 5.2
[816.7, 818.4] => 0.6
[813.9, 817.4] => 0.8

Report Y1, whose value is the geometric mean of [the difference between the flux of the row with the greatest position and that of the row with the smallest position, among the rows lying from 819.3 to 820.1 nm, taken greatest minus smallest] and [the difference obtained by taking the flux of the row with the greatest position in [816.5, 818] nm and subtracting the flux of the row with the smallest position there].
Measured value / 1.0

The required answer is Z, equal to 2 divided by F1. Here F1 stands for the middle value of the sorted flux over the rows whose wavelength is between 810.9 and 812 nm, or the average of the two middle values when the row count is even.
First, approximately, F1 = 17.4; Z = 0.115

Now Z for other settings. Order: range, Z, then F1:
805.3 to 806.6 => 0.117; 17.1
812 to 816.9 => 0.115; 17.4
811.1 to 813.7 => 0.114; 17.5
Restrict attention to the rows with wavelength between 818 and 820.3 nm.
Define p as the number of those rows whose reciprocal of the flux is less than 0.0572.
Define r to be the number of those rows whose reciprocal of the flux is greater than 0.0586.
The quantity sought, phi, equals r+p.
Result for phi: 12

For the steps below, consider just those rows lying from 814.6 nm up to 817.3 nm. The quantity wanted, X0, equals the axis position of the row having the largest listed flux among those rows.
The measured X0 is 815.091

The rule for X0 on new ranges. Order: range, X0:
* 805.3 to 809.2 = 807.246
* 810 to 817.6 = 810.225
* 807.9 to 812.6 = 810.225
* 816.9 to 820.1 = 817.158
